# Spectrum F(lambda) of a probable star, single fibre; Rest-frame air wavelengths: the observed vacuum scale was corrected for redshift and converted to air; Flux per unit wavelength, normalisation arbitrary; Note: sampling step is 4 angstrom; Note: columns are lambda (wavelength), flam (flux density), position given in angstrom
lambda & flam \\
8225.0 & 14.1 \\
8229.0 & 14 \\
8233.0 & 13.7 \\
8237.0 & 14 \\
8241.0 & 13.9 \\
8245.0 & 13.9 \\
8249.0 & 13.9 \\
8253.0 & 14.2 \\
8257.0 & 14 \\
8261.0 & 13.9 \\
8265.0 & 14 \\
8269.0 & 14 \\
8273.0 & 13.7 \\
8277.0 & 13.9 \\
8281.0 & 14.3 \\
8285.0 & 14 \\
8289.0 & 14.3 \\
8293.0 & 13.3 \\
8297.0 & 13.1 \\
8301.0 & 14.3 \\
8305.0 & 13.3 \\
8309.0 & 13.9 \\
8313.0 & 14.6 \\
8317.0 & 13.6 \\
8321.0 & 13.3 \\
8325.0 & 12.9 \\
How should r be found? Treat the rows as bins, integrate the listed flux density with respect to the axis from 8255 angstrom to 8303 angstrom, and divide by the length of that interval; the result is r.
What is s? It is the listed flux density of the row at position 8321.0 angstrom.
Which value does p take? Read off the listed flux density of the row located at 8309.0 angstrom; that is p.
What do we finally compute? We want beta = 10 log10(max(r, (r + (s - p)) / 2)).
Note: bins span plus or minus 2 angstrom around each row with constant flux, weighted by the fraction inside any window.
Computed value 11.43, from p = 13.9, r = 13.9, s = 13.3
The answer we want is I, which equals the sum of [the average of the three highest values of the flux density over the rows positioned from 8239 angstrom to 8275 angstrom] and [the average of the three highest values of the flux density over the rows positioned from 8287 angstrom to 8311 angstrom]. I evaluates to 28.2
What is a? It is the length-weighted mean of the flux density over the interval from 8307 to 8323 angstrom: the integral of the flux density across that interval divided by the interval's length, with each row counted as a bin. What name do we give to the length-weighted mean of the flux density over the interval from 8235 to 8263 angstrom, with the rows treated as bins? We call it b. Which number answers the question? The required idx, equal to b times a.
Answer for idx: 194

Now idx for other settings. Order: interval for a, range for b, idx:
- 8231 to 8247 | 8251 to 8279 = 194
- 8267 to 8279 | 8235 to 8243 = 193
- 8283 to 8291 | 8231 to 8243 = 196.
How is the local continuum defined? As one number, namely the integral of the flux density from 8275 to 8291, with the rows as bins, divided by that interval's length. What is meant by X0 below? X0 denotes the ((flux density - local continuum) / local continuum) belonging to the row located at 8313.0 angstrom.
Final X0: 0.034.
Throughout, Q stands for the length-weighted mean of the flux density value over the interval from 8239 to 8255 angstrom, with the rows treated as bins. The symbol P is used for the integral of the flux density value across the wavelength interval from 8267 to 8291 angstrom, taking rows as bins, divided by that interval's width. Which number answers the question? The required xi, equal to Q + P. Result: 28.0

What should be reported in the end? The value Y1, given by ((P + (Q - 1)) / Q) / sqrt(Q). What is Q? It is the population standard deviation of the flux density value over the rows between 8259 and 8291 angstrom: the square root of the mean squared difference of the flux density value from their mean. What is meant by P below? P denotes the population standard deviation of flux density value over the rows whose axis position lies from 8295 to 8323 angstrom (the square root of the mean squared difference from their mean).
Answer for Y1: -3.5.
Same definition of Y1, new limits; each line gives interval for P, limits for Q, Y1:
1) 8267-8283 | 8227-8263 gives -14.8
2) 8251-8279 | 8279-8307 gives -1.0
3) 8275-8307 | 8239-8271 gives -14.3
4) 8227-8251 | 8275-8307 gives -1.3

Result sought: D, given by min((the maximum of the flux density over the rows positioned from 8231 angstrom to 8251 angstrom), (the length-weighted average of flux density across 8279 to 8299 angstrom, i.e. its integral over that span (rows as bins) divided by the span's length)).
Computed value 13.8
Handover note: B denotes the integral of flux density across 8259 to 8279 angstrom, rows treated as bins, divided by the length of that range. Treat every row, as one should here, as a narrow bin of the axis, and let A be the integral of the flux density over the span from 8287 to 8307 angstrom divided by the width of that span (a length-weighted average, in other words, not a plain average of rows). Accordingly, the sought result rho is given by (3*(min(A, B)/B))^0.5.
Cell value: 1.717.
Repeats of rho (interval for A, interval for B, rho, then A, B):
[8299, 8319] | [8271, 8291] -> 1.726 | 13.9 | 14.0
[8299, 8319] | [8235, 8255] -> 1.730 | 13.9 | 14.0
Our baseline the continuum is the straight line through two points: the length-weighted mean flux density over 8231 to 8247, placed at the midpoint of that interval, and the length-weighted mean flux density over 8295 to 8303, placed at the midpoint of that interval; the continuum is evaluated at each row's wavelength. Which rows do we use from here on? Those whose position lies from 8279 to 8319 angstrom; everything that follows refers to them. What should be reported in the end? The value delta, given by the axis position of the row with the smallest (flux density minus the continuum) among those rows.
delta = 8297.0 angstrom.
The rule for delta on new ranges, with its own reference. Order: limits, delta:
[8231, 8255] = 8233.0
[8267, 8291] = 8273.0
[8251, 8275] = 8273.0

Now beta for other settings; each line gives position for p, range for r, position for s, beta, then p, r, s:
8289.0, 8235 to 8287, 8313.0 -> 11.45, 14.3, 14.0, 14.6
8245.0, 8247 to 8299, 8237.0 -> 11.43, 13.9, 13.9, 14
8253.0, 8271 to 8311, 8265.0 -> 11.40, 14.2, 13.8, 14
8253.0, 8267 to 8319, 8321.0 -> 11.42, 14.2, 13.9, 13.3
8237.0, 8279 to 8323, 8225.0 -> 11.40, 14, 13.8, 14.1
